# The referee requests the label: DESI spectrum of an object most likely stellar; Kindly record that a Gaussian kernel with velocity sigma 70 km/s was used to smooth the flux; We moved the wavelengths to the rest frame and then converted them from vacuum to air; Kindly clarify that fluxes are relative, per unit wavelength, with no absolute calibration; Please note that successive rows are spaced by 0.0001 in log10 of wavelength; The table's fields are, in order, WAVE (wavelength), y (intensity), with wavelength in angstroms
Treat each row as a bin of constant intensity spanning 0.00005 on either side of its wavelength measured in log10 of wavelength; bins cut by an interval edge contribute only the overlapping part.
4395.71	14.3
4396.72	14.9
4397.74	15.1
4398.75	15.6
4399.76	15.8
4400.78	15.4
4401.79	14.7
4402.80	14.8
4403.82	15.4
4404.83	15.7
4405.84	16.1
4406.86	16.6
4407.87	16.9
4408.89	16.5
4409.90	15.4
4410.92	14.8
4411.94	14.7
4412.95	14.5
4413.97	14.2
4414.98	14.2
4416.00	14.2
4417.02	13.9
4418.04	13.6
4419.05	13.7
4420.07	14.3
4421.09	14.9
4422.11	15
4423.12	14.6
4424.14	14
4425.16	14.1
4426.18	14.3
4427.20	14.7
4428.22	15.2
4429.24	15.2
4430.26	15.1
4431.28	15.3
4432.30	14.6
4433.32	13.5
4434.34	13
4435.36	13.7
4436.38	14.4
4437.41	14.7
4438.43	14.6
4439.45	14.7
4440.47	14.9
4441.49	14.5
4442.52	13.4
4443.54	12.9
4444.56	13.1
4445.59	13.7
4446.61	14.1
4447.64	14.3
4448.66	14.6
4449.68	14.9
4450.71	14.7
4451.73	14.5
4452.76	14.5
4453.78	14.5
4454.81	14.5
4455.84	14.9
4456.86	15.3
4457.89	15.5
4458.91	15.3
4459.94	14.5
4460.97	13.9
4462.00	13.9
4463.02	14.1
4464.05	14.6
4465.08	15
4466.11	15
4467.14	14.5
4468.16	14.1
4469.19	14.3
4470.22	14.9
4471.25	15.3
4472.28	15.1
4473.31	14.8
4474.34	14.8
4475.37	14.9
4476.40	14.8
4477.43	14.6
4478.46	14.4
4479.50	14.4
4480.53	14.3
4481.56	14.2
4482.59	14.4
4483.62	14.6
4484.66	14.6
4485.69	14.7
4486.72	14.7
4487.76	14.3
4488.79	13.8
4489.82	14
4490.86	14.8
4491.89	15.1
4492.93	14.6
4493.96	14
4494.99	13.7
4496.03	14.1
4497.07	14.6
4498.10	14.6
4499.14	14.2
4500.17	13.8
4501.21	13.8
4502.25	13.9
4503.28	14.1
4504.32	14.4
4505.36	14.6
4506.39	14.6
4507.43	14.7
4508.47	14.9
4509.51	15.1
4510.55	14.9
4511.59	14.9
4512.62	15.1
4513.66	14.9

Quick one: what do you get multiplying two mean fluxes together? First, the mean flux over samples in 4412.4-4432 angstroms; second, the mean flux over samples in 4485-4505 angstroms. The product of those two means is 207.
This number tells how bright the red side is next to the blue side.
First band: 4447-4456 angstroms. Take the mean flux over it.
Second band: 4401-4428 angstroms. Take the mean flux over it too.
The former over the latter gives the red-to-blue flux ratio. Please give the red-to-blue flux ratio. 0.98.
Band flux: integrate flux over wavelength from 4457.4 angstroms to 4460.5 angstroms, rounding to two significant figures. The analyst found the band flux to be 47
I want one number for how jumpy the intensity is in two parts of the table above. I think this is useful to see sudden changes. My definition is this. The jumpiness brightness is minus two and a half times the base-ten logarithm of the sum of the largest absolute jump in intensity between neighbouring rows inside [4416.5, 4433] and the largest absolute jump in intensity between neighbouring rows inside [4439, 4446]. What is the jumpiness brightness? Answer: -0.64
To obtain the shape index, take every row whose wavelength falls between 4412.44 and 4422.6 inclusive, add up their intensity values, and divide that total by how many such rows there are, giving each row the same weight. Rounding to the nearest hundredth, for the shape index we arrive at 14.25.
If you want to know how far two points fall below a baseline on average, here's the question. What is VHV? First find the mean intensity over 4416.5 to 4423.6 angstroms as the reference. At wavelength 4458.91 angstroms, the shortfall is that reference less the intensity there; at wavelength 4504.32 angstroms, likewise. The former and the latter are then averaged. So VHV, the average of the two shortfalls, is -0.56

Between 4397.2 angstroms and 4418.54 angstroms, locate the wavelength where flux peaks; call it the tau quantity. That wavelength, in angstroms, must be 4407.87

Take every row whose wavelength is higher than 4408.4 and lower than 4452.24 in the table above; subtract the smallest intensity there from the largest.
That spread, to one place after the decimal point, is 3.6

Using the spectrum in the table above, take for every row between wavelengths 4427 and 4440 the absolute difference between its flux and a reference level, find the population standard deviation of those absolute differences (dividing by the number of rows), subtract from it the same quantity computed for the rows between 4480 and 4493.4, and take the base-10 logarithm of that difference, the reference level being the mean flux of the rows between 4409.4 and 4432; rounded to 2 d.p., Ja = -0.64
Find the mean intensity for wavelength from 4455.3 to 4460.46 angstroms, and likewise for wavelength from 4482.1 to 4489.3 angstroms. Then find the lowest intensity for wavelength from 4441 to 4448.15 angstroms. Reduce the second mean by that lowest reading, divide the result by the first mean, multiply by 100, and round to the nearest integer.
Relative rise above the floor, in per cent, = 10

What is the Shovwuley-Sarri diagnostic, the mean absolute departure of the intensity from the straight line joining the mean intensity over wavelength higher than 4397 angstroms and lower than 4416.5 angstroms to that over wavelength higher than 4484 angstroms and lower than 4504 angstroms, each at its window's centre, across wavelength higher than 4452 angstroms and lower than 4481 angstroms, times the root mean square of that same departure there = 0.15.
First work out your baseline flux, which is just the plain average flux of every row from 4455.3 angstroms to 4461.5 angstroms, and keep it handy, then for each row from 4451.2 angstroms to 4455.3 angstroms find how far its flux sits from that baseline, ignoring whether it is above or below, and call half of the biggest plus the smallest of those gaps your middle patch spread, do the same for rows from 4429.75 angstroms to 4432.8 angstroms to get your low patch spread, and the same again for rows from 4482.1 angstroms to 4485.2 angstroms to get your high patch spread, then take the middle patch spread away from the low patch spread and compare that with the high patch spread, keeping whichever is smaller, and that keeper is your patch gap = -0.1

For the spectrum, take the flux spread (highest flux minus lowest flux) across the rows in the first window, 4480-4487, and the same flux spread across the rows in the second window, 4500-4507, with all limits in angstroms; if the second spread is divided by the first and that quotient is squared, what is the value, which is 2.56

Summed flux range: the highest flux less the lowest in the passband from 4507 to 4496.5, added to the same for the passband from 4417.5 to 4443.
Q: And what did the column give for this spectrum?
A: 3.1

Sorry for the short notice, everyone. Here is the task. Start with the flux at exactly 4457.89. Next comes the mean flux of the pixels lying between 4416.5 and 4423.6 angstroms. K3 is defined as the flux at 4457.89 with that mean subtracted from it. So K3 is 1.2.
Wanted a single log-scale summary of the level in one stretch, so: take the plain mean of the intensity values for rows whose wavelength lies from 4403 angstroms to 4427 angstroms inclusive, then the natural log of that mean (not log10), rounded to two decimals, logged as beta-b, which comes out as 2.70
